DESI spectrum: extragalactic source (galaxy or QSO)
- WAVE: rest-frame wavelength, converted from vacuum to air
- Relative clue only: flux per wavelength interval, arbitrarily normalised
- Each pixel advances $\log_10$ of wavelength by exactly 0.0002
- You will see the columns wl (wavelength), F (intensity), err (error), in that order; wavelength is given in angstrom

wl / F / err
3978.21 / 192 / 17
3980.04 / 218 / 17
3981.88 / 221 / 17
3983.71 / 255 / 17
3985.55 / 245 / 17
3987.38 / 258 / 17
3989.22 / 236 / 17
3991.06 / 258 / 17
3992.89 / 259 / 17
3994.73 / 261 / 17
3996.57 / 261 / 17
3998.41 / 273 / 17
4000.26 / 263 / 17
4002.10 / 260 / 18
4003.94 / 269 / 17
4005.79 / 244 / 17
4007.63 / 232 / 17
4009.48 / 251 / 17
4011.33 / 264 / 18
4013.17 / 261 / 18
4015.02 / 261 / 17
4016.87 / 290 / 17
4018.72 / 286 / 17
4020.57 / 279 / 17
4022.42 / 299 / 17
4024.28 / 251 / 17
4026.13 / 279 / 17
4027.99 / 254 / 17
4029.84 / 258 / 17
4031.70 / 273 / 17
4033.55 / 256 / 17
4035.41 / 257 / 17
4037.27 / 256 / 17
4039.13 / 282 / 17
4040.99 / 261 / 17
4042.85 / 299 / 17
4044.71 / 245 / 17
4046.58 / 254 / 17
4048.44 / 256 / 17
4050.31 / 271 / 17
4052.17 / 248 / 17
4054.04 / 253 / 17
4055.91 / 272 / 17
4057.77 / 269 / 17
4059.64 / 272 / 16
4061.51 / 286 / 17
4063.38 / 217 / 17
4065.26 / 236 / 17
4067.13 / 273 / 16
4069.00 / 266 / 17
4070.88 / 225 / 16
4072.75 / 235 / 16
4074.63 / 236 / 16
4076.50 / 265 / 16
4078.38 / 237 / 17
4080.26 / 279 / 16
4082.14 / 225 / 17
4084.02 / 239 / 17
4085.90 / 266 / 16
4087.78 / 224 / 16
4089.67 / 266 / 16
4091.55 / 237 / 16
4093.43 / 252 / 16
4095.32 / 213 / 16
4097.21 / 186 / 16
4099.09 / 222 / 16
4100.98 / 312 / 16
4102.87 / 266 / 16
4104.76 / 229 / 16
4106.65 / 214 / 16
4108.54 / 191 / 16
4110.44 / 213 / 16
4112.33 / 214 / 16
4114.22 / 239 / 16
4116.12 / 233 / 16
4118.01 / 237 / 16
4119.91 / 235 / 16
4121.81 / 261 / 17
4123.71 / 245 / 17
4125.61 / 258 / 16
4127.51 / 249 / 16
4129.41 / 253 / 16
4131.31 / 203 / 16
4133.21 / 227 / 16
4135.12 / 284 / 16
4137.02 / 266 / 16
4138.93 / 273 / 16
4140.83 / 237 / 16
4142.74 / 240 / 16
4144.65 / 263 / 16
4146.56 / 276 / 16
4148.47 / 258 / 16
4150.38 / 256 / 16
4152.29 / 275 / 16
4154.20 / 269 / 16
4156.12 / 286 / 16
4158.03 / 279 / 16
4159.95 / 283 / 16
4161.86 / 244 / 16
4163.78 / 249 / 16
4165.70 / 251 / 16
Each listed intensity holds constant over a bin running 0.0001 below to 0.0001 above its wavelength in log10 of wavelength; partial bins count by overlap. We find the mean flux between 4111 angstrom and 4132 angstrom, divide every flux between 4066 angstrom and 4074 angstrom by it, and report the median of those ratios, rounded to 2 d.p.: 1.05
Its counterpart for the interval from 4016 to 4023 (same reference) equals 1.21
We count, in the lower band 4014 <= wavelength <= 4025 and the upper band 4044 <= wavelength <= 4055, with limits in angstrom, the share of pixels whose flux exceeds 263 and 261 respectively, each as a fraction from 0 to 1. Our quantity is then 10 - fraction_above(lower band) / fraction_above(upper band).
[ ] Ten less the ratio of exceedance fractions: 6.0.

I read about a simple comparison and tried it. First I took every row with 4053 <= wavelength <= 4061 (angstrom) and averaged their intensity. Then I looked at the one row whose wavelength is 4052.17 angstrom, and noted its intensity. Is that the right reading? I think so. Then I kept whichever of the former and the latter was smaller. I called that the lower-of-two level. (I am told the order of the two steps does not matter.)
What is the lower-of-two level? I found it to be 248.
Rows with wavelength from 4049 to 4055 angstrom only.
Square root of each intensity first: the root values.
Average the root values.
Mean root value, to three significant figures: 16.0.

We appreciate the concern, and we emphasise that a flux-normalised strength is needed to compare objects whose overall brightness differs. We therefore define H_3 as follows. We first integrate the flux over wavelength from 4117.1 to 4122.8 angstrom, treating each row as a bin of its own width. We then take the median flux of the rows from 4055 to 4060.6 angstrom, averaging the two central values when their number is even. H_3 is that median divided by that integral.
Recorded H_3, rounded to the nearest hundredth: 0.20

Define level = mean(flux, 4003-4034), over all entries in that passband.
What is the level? 265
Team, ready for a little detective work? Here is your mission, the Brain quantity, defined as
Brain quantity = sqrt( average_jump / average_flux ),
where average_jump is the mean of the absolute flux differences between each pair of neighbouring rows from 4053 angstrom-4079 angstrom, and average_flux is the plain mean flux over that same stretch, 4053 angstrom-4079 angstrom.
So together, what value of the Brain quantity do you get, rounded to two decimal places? 0.29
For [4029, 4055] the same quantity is 0.26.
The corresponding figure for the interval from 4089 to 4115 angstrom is 0.37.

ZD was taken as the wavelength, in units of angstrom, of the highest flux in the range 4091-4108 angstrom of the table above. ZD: 4100.98 angstrom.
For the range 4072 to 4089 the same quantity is 4080.26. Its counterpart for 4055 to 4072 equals 4061.51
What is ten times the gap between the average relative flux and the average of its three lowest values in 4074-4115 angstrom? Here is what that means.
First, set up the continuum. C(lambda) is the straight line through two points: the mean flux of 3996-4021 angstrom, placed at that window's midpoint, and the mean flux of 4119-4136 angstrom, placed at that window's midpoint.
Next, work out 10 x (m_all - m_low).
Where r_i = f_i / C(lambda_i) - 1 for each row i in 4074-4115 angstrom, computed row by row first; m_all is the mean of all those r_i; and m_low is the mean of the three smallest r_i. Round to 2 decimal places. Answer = 1.60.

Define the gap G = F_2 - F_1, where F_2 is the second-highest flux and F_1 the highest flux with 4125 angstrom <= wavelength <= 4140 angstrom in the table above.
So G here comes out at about -11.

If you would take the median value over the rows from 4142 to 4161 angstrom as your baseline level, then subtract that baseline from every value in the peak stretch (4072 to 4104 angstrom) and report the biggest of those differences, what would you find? 40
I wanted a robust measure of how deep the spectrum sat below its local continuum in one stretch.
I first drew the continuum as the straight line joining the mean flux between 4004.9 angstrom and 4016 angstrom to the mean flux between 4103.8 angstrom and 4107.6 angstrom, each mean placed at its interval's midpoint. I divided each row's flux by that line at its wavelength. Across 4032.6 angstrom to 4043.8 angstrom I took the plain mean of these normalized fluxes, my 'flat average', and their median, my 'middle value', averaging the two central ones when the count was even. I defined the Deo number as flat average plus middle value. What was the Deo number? 2.17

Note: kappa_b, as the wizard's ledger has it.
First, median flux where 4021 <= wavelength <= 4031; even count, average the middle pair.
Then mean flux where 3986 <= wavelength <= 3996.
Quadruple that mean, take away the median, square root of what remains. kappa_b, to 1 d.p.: 27.6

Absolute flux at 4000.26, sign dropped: 263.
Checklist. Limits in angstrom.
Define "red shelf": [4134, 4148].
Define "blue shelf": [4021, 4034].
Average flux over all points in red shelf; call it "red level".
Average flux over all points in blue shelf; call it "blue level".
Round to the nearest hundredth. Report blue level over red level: 1.02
